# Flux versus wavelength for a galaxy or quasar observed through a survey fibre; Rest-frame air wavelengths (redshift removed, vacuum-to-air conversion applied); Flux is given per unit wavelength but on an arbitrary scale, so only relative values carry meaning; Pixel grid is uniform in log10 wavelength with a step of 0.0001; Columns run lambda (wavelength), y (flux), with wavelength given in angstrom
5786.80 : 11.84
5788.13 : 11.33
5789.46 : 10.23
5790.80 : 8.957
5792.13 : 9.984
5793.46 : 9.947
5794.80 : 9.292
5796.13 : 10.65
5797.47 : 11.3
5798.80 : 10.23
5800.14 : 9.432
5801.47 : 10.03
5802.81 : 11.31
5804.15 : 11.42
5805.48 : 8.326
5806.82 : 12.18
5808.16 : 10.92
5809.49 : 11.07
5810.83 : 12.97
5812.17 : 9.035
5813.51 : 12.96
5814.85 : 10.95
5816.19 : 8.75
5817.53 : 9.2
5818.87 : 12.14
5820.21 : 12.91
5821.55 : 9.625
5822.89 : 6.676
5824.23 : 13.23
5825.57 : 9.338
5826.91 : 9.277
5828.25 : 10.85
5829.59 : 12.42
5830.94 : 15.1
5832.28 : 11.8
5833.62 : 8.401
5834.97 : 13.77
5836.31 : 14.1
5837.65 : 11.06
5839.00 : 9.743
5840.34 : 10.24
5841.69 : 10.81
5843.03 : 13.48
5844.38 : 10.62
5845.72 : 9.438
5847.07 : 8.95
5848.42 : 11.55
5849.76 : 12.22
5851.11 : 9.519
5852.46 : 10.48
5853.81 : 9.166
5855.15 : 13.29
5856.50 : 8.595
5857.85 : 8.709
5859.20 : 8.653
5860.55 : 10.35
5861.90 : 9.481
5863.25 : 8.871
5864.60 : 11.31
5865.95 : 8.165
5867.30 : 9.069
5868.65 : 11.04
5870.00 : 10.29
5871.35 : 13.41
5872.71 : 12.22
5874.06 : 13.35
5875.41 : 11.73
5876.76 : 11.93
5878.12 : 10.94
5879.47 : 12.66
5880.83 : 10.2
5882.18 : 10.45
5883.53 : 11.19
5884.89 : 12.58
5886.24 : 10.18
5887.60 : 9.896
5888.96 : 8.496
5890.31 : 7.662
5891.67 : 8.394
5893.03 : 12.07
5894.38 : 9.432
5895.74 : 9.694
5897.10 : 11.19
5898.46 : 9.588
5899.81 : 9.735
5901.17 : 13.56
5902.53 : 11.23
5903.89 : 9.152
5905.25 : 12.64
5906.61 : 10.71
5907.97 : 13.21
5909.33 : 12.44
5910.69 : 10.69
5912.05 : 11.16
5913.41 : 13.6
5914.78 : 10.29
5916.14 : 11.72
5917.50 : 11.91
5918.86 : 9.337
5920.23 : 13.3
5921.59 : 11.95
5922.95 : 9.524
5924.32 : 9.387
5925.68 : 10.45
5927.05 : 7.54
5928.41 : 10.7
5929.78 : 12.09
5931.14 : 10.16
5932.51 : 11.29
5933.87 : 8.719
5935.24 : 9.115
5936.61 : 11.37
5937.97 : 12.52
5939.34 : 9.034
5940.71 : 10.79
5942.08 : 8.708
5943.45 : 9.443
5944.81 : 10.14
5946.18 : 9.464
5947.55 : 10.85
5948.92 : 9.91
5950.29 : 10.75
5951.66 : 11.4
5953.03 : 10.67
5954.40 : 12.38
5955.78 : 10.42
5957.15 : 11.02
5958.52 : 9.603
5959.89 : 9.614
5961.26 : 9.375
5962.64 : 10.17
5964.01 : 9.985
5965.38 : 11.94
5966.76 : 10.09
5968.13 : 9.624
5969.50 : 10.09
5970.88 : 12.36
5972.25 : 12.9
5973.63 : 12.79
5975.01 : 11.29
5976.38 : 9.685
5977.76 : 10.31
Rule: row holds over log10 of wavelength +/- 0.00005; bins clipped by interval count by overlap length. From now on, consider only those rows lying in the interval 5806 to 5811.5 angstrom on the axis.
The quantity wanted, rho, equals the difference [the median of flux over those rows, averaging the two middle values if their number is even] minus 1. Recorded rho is 10.6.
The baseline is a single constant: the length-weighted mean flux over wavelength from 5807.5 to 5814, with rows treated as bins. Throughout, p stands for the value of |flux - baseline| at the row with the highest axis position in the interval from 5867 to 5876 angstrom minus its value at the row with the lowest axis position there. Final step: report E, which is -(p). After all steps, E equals 1.9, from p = -1.9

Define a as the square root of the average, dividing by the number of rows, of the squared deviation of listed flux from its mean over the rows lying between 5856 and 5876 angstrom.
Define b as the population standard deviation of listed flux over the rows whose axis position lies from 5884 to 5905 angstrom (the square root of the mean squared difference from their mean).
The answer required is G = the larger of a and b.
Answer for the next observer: 1.70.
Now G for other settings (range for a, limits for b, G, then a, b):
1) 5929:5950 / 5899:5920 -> 1.42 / 1.2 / 1.4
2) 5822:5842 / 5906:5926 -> 2.23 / 2.2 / 1.4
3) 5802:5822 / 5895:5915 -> 1.54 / 1.5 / 1.4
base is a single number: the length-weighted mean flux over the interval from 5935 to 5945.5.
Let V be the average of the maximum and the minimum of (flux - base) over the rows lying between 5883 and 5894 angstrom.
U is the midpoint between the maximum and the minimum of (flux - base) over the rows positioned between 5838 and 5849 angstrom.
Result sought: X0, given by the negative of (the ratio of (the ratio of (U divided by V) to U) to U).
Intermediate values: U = 1.03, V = -0.1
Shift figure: 15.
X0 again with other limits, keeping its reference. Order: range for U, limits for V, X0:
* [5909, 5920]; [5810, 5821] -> -1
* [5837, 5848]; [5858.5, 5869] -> 2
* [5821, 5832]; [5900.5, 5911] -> -1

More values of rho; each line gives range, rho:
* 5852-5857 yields 8.8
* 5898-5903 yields 9.5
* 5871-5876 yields 11.8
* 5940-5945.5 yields 8.8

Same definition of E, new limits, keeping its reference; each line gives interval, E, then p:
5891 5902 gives 0.7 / -0.7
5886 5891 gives -2.5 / 2.5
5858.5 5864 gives 0.2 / -0.2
